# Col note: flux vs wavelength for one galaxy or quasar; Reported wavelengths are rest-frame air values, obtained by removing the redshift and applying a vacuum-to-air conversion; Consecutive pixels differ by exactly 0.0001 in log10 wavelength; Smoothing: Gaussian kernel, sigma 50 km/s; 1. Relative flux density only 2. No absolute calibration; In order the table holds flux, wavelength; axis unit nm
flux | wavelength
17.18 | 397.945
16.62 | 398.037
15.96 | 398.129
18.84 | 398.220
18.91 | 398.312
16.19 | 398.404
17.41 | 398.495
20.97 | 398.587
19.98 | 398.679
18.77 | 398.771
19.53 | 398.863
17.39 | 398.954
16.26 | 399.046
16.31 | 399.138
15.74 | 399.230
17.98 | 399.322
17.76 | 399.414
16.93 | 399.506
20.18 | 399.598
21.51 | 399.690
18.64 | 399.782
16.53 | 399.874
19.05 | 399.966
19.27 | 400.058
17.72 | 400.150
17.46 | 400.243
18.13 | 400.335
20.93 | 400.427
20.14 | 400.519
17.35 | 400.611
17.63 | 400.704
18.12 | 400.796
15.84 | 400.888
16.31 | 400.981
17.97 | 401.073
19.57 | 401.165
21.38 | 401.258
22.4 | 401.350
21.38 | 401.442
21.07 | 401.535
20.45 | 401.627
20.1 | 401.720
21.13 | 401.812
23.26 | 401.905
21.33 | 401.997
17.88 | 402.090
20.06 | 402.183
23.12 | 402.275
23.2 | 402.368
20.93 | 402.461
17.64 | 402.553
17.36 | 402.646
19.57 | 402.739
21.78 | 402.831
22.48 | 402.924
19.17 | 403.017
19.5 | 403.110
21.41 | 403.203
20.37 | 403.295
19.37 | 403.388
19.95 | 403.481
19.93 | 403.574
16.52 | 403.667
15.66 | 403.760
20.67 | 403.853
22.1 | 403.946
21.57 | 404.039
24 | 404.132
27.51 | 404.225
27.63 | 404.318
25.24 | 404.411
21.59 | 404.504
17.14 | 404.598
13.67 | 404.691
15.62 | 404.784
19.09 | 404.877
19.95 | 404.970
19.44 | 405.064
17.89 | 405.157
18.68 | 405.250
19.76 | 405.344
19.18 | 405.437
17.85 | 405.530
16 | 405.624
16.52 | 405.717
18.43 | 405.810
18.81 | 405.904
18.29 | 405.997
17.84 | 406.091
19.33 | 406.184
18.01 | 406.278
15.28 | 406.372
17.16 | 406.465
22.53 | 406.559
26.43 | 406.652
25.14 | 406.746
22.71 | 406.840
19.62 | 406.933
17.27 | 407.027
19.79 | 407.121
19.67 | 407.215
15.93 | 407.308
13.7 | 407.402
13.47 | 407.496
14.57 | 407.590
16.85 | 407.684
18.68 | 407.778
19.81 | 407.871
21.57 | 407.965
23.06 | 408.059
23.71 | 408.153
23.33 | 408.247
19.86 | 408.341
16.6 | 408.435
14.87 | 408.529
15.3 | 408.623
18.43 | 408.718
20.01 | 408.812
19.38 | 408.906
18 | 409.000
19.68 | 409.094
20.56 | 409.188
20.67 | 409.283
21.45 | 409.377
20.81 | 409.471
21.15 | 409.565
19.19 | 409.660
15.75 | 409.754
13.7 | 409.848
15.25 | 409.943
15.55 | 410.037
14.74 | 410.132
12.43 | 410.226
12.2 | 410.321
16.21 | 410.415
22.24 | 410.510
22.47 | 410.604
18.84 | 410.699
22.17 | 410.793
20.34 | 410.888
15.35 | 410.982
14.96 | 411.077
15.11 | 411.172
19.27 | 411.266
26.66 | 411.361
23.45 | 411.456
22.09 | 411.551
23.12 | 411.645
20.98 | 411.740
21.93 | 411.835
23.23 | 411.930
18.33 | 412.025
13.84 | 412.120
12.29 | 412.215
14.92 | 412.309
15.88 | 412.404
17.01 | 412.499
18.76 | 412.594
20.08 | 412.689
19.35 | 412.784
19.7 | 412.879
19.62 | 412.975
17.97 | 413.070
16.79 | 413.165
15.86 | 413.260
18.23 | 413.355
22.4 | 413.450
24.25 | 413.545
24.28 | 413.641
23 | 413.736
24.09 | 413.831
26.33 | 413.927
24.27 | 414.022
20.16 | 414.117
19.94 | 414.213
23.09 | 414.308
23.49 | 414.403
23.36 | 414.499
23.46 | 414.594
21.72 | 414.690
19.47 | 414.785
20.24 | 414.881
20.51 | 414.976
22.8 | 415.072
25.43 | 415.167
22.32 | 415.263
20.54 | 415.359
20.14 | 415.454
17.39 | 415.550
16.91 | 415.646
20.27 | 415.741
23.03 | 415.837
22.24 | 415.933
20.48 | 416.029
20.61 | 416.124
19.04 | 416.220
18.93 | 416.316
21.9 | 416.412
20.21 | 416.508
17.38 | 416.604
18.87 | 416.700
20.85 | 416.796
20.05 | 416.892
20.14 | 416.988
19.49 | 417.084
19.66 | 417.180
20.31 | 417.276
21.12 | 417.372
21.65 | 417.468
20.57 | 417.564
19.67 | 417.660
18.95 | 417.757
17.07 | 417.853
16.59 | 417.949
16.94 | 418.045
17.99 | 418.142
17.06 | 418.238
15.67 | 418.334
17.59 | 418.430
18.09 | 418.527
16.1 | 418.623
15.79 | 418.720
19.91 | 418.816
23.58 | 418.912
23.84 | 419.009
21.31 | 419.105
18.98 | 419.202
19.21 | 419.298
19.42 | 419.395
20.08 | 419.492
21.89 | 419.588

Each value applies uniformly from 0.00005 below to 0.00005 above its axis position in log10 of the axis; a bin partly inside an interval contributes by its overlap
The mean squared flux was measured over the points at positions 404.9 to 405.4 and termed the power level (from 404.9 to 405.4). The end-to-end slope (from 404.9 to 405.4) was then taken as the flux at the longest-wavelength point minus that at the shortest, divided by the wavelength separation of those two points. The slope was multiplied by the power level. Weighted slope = -186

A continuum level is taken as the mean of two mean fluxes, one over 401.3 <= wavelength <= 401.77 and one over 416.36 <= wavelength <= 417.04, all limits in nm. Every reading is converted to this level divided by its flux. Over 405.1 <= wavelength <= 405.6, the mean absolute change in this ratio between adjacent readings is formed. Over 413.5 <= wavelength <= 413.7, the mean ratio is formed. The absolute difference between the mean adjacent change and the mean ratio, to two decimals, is 0.79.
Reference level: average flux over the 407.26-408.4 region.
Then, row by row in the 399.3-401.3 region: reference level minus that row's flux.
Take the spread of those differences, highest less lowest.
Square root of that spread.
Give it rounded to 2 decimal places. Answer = 2.38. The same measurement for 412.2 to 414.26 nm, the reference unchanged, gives 3.75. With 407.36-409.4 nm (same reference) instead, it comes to 3.20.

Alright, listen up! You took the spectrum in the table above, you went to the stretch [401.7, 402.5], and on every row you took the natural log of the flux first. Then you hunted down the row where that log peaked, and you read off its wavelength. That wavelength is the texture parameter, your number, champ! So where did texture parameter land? 401.905 nm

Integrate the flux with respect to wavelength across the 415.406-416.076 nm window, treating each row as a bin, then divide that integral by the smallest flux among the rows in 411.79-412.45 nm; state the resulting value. 1.09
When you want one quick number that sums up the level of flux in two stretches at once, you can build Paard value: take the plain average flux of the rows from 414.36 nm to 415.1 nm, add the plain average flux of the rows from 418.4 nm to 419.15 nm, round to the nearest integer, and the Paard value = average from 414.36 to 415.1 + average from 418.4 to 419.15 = 41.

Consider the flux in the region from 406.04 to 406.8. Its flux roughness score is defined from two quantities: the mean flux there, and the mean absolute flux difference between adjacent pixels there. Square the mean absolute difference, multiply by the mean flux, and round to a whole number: 133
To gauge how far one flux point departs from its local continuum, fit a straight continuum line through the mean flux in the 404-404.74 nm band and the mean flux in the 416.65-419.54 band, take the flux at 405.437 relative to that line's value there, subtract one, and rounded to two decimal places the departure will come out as -0.13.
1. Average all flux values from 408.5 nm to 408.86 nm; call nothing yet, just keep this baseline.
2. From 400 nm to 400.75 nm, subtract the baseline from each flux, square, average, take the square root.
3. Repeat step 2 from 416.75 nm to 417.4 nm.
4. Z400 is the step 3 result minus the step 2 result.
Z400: 1.2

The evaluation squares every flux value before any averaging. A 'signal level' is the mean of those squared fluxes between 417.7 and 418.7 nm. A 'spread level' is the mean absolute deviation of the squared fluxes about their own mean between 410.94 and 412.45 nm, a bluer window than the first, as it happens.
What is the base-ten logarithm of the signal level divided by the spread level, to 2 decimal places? 0.32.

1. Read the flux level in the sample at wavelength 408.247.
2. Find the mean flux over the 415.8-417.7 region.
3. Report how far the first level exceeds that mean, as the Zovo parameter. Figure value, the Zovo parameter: 3.0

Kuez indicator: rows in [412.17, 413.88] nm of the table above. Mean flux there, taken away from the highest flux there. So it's 5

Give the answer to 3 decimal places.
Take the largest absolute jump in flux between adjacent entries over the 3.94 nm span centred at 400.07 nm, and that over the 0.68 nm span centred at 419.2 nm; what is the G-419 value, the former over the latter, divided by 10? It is 0.141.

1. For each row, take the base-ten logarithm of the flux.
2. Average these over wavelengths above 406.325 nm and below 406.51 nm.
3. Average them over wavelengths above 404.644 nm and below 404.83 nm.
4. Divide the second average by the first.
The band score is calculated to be 0.963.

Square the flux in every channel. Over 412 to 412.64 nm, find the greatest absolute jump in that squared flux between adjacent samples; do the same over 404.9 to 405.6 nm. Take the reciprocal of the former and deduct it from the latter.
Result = 58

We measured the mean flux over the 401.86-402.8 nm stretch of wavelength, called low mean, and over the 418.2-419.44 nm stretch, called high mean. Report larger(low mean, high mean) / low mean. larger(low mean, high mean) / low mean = 1.00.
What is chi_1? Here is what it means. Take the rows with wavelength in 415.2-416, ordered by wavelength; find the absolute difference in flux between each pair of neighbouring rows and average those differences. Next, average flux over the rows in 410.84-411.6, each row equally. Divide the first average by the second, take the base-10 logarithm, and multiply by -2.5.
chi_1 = 2.62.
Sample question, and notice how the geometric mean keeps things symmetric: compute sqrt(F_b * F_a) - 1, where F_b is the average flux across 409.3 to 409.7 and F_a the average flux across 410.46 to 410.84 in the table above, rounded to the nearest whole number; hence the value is 20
